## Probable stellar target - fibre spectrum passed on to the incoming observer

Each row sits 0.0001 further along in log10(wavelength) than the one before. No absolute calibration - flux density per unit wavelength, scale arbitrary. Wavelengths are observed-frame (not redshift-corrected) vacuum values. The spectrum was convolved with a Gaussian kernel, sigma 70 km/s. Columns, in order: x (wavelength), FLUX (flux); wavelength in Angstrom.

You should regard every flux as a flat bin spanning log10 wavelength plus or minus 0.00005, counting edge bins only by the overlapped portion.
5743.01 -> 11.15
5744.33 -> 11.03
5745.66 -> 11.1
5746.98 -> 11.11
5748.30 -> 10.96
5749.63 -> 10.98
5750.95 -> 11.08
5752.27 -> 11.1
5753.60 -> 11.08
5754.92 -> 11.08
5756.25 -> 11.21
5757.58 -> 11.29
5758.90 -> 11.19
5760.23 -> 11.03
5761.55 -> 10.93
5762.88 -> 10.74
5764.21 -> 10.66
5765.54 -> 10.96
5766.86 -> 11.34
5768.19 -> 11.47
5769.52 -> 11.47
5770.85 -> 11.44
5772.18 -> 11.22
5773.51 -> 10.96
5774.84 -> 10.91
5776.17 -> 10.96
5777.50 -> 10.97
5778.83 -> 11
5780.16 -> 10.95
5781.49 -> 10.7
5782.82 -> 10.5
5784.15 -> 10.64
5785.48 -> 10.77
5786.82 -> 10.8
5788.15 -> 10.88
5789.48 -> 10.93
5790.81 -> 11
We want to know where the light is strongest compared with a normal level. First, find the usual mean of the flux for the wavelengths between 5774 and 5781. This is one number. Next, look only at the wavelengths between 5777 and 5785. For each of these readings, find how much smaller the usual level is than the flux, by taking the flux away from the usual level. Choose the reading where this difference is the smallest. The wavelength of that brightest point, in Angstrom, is 5778.83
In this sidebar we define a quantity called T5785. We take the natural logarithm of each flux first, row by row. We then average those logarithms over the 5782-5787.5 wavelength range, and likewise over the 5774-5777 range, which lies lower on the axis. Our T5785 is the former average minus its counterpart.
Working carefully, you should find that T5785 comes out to -0.024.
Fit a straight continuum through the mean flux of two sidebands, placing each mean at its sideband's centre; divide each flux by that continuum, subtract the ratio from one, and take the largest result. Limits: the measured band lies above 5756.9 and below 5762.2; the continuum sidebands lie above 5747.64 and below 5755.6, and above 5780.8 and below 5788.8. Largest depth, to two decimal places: 0.00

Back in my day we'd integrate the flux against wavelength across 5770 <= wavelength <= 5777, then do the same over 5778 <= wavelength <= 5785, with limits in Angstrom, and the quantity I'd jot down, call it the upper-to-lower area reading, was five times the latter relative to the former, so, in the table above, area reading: 4.85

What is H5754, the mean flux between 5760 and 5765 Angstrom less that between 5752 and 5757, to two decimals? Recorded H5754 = -0.28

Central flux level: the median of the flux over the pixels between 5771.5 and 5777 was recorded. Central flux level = 10.96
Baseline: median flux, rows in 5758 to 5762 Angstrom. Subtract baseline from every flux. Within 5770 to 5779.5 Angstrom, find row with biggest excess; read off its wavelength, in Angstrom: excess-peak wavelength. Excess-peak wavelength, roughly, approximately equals 5770.85 Angstrom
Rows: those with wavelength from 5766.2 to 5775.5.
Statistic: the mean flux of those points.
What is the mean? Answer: 11.3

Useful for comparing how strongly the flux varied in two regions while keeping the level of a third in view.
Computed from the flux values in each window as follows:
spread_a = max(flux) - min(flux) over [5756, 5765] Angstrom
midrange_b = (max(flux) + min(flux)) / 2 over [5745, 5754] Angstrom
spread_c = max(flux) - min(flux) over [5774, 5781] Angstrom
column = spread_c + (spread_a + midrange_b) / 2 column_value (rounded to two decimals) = 5.92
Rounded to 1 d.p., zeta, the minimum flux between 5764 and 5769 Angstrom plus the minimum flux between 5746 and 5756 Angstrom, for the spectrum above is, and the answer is 21.6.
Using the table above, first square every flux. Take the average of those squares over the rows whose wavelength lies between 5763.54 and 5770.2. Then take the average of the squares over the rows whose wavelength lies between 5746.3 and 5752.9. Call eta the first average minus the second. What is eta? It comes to 3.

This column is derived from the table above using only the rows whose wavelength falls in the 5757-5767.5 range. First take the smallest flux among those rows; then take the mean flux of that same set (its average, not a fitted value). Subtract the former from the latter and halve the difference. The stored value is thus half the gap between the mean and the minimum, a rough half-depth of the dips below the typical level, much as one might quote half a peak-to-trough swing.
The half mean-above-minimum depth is 0.18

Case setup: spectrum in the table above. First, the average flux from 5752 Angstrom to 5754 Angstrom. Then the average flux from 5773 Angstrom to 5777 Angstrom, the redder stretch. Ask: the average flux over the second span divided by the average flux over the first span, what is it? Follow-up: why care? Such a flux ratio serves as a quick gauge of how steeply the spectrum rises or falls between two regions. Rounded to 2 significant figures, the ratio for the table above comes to 0.99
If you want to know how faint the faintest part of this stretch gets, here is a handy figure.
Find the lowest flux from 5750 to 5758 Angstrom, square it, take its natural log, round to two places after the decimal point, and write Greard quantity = 4.81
